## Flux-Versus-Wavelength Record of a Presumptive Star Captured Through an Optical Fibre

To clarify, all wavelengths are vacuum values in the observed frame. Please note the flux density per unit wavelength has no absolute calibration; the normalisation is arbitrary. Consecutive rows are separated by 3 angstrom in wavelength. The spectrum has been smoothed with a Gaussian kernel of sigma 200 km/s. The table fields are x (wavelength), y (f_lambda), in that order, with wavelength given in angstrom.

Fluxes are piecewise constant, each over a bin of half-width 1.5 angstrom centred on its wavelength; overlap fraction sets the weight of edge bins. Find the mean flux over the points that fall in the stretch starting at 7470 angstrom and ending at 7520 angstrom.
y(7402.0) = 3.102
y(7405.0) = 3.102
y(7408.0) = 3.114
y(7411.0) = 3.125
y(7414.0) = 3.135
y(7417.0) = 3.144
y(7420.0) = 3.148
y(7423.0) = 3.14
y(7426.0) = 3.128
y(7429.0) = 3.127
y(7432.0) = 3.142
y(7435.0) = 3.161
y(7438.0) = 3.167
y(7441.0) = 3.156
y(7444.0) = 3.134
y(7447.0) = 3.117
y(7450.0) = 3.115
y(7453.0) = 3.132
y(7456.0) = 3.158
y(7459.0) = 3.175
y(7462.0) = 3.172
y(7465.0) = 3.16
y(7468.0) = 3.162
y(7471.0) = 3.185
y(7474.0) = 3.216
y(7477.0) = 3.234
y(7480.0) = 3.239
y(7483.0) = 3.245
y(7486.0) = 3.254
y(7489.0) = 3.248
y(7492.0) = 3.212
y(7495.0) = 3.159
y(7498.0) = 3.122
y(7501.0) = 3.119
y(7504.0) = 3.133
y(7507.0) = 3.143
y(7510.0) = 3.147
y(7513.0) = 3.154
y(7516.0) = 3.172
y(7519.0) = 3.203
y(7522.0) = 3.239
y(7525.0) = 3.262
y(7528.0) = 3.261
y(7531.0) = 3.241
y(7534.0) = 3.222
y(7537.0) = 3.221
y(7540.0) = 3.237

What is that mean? 3.19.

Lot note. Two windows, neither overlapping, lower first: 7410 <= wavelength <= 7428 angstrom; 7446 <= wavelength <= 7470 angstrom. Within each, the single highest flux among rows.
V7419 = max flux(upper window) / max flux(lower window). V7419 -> 1.01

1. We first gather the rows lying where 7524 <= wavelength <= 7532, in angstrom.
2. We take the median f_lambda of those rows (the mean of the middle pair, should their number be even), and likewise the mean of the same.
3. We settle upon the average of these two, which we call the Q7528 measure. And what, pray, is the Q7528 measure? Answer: 3.26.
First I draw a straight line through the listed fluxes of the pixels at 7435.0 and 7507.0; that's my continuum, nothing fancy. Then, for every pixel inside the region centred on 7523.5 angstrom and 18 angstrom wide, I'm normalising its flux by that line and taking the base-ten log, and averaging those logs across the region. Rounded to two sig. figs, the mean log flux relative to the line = 0.012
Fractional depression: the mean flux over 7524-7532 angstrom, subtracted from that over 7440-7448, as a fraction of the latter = -0.038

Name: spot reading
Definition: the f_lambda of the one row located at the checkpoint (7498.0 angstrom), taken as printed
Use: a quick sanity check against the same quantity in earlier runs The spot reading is 3.122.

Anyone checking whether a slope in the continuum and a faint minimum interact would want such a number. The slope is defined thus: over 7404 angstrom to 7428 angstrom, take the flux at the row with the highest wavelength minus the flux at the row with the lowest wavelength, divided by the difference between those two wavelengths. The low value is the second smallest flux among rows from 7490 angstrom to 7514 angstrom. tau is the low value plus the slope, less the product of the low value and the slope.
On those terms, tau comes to 3.12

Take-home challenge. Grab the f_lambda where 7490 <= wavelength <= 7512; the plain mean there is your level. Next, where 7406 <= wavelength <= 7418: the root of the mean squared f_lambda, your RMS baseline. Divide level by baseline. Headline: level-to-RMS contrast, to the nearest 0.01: 1.01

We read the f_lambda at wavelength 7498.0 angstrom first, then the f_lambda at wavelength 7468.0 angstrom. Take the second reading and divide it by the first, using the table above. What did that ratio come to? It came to 1.01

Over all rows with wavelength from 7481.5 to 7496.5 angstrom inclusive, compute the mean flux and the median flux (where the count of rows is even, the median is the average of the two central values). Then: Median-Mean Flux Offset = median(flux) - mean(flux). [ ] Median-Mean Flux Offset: 0.0214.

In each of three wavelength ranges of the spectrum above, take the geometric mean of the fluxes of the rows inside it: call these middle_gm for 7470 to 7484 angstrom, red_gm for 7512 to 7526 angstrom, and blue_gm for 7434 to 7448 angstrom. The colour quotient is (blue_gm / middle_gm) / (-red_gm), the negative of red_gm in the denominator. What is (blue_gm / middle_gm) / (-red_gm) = -0.305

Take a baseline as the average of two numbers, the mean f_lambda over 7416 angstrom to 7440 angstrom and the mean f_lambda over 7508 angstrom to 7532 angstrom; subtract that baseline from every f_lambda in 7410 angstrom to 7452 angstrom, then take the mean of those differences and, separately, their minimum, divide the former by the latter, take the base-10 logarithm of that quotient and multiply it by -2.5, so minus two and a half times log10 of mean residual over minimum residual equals 0.5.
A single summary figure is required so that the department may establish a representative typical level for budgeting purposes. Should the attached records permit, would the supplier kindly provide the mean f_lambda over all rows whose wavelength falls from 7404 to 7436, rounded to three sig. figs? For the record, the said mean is 3.13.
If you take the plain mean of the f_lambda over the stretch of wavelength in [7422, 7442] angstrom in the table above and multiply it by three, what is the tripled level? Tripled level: 9.44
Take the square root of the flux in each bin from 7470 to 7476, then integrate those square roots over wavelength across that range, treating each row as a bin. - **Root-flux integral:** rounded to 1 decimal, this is 10.7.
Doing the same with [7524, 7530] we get 10.8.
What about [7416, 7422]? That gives 10.6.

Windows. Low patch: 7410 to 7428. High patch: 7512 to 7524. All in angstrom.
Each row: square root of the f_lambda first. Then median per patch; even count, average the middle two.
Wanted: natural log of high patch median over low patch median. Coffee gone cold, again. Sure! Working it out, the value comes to 0.0079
